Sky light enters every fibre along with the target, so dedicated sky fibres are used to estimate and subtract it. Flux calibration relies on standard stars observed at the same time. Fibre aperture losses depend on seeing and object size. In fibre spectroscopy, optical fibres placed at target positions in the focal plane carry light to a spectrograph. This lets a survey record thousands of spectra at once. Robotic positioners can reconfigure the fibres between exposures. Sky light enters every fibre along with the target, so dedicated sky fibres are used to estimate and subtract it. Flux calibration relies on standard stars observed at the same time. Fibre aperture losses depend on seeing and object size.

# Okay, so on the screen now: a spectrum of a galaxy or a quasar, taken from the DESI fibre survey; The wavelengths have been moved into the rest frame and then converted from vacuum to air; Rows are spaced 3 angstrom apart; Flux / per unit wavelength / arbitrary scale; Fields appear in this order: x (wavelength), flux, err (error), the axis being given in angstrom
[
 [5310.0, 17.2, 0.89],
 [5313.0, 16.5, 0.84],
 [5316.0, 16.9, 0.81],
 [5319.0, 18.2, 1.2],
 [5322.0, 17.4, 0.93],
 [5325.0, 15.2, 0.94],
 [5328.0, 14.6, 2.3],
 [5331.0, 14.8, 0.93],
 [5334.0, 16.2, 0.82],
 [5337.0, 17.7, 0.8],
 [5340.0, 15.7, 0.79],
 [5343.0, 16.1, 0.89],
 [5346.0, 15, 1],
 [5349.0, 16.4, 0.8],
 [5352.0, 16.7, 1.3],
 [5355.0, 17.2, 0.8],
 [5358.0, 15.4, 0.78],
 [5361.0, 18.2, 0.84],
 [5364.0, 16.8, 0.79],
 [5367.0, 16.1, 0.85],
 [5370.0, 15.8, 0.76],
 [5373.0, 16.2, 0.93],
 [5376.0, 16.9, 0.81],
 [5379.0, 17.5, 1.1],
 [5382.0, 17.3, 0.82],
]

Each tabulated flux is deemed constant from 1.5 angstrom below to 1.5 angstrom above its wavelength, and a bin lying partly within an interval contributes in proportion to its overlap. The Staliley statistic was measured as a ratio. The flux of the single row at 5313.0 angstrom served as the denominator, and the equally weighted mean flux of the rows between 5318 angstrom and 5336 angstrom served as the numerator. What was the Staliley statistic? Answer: 0.97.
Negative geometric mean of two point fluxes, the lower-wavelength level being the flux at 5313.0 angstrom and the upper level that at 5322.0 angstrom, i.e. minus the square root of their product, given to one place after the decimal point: -16.9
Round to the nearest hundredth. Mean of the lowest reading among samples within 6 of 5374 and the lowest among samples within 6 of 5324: 15.20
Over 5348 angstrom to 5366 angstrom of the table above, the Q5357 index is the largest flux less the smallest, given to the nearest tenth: 2.8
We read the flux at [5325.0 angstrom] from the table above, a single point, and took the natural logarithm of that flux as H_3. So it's 2.72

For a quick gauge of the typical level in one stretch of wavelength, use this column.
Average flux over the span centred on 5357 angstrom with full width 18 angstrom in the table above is 16.8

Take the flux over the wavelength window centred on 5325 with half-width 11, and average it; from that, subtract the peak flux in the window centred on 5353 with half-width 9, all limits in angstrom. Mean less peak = -2.0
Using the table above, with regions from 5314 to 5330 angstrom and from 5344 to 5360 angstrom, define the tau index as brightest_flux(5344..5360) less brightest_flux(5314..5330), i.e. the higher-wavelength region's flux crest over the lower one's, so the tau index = -1.0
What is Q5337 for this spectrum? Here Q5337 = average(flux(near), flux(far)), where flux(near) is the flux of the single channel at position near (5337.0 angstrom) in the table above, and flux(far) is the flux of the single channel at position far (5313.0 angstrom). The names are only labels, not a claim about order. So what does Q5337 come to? 17.1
